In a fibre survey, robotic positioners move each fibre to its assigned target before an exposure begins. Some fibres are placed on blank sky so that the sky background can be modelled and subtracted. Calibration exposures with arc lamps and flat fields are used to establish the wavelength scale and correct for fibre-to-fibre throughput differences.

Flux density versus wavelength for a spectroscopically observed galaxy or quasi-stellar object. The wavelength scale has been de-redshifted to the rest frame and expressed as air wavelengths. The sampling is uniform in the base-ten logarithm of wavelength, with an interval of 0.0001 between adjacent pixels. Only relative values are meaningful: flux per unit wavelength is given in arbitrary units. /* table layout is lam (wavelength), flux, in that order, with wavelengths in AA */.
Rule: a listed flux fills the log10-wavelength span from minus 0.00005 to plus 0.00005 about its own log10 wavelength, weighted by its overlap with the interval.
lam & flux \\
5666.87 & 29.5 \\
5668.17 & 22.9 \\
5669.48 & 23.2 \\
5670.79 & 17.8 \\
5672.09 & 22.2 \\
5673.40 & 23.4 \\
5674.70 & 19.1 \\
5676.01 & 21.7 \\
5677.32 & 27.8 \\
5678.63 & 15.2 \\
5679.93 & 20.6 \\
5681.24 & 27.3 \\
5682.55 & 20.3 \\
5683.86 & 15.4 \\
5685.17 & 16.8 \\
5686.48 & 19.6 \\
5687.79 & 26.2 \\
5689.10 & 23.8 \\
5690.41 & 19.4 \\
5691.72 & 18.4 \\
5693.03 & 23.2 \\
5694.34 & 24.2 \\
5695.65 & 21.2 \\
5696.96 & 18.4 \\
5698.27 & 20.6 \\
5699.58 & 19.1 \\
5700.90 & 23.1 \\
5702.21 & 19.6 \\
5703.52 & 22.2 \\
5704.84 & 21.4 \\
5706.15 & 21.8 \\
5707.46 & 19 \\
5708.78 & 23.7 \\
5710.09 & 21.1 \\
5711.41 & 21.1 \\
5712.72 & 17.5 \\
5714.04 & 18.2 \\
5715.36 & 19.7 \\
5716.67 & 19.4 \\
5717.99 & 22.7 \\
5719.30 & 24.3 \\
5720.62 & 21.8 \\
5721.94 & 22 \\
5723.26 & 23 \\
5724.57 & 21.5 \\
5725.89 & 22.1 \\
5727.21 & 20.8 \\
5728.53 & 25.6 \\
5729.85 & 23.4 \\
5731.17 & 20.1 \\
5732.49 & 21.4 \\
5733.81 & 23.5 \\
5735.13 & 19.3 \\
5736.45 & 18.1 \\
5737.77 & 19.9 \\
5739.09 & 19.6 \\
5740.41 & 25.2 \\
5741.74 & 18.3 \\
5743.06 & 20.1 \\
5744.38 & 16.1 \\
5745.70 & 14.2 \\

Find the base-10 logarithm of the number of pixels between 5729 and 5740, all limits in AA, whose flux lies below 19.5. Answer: 0.30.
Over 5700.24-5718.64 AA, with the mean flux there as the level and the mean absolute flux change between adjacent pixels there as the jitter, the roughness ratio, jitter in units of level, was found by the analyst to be 0.10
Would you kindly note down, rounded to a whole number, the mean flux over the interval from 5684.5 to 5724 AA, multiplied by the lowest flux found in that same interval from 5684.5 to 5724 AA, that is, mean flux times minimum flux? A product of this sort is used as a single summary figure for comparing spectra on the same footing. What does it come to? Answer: 354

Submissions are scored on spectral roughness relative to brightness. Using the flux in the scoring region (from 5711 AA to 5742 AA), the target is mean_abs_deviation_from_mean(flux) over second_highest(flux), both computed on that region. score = 0.07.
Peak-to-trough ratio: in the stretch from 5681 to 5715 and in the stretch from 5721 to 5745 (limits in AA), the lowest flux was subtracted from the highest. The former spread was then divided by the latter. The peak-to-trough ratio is 1.3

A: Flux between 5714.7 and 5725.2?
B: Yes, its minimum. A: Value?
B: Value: 19.4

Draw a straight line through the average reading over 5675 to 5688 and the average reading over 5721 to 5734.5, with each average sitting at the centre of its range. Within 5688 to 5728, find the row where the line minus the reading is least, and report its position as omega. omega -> 5694.34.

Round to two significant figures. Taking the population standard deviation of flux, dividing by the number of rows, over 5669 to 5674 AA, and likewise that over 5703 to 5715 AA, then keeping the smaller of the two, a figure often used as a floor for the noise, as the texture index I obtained 1.9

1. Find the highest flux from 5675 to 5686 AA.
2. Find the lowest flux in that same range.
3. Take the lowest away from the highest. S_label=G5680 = 12.6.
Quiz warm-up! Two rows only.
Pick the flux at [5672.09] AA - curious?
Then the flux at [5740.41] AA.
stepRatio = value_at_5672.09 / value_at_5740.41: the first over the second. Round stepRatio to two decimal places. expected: 0.88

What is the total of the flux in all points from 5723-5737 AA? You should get 239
